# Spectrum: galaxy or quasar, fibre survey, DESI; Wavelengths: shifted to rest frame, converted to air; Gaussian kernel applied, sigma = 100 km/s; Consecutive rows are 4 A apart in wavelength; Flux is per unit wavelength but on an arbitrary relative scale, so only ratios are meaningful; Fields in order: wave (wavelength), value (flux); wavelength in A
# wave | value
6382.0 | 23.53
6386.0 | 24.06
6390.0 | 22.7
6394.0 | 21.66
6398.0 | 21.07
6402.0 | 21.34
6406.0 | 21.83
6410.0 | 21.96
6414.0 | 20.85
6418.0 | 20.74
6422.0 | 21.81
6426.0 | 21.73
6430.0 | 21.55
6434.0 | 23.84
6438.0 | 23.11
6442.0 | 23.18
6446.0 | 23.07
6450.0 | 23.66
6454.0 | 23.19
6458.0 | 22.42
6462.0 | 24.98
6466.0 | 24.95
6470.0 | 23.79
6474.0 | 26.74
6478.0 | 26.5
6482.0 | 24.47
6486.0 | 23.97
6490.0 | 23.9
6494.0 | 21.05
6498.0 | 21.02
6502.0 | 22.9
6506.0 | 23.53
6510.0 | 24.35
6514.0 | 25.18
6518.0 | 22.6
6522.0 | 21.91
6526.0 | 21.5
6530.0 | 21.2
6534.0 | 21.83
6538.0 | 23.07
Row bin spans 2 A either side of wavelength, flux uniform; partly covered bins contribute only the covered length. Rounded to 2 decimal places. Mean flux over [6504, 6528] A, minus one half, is 22.68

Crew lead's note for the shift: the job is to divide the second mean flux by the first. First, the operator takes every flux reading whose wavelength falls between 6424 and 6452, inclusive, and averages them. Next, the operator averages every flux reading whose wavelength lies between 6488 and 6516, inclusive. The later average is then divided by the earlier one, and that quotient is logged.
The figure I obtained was 1.01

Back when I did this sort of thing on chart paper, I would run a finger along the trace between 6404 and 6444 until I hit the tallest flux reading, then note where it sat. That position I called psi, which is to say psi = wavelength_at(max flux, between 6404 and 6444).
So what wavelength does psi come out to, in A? 6434.0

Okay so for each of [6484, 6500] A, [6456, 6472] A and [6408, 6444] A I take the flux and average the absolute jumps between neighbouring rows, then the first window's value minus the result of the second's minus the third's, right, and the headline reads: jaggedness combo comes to 0.44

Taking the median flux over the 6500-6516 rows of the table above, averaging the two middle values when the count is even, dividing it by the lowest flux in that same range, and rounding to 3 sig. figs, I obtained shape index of 1.05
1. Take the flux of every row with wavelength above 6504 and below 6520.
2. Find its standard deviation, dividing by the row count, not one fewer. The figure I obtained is 1.0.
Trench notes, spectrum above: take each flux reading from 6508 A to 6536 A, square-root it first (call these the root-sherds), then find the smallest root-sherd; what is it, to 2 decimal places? 4.60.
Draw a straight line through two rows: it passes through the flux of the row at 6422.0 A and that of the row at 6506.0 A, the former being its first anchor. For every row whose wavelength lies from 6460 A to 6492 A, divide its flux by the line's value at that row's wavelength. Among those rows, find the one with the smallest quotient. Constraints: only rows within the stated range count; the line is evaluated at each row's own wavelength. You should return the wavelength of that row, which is 6490.0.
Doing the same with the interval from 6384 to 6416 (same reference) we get 6414.0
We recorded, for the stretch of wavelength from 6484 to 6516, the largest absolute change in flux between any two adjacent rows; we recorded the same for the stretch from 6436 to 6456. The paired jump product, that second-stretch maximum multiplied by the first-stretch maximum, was 1.7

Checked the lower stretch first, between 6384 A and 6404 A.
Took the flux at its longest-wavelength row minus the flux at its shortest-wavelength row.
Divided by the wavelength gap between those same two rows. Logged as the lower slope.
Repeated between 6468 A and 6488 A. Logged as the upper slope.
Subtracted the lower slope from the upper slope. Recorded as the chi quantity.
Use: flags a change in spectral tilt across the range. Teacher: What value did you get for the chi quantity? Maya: 0.18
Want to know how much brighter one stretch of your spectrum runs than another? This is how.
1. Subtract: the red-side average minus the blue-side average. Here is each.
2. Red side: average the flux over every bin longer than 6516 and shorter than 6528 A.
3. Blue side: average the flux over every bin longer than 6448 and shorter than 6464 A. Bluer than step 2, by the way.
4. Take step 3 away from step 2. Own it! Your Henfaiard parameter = -1.6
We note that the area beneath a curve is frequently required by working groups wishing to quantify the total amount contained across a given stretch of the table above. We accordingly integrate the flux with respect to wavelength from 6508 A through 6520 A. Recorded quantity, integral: 289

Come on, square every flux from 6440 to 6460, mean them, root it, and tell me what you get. 23.1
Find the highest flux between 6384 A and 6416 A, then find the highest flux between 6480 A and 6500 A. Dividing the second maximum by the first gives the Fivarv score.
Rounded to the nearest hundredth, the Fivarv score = 1.02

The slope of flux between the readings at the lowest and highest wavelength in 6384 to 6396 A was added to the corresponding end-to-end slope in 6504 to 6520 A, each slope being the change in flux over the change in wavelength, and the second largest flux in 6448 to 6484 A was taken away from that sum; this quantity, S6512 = -26.9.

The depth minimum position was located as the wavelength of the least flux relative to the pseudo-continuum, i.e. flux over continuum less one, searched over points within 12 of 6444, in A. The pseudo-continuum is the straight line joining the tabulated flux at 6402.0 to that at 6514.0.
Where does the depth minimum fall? 6454.0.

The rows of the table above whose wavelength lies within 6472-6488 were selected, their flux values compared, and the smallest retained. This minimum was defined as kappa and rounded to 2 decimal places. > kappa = 23.97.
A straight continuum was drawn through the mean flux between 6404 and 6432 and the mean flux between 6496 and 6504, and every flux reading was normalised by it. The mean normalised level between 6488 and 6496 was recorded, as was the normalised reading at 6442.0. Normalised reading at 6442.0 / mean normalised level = 1.04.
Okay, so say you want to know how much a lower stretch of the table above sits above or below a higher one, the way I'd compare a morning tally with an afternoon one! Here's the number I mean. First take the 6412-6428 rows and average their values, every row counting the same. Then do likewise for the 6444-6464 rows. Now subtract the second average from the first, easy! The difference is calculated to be -2.18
